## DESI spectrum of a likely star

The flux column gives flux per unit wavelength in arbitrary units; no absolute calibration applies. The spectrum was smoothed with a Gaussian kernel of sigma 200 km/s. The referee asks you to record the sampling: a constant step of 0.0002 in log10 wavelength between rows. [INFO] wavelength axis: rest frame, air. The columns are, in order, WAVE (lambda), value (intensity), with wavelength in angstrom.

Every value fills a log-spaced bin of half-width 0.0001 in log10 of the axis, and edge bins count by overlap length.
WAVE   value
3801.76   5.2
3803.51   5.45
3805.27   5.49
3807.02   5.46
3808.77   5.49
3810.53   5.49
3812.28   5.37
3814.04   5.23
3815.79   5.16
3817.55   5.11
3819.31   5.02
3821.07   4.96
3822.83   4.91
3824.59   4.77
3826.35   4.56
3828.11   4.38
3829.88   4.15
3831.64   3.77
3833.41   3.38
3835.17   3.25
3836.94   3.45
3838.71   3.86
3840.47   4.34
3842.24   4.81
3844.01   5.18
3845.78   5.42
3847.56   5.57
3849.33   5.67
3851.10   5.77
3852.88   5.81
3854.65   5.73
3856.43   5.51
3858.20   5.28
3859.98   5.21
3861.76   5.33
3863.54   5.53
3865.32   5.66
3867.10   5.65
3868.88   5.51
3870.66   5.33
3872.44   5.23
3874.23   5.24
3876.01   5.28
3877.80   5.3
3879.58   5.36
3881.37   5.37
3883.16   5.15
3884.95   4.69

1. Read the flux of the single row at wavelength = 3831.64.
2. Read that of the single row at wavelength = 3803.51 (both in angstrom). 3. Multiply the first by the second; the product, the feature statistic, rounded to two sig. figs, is 21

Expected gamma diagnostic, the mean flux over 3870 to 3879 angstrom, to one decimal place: 5.3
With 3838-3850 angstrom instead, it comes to 5.0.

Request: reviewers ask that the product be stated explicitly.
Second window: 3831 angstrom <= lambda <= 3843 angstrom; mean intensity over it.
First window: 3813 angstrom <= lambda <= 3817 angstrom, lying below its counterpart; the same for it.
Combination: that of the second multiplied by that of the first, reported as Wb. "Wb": 20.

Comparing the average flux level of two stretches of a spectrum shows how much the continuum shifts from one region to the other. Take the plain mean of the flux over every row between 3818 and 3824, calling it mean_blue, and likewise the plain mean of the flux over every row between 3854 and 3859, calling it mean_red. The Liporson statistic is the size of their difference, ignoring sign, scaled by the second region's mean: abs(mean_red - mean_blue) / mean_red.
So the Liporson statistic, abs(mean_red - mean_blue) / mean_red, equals 0.10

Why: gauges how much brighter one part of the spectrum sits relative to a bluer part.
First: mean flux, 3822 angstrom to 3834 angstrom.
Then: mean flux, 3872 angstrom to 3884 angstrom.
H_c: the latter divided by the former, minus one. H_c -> 0.23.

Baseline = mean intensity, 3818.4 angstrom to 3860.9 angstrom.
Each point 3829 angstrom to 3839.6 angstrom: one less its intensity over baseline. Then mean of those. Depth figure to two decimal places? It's 0.24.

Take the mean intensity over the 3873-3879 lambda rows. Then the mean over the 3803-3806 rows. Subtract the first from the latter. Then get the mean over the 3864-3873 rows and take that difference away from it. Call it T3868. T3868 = 5.3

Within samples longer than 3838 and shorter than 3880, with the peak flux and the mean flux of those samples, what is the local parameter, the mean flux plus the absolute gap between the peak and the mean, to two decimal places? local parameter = 5.81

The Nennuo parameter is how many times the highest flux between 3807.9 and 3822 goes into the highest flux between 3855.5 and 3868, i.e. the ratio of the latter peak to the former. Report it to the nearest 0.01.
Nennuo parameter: 1.03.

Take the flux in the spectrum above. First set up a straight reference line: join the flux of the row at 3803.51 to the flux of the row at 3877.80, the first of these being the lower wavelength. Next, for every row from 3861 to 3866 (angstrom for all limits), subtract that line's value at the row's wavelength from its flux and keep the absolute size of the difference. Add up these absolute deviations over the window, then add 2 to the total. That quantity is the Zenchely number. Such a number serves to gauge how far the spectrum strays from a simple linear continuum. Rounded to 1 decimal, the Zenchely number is 2.5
